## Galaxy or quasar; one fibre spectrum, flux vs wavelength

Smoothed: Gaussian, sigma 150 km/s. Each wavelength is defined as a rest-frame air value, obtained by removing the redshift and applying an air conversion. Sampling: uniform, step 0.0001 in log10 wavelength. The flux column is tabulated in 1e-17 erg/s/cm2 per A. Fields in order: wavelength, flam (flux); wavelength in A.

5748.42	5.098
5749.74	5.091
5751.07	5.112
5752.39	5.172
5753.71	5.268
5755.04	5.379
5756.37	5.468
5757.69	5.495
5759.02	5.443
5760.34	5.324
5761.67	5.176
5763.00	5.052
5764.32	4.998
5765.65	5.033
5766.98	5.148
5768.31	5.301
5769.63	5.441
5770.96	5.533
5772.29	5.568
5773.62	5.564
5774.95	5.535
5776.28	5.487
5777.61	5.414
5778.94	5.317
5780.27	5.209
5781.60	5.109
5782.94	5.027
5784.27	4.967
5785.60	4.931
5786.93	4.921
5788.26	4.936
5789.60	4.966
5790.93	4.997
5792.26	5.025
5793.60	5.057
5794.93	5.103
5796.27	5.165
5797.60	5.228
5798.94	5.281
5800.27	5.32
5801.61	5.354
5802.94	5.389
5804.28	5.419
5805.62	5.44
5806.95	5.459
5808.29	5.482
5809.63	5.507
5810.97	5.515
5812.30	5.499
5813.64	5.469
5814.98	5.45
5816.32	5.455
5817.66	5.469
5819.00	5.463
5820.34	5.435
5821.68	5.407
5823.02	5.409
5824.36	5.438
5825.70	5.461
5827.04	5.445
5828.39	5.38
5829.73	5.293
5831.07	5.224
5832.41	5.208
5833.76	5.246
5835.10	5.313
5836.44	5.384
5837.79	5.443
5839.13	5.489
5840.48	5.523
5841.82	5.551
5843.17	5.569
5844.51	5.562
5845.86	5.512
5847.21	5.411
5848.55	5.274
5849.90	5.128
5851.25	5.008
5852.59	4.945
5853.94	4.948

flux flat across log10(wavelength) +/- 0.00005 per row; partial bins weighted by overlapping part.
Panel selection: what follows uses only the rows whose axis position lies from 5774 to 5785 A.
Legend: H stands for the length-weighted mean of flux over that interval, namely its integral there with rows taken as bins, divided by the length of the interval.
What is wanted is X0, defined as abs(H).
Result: 5.26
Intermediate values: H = 5.26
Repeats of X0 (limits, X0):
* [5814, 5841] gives 5.40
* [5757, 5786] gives 5.28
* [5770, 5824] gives 5.31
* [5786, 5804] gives 5.14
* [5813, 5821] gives 5.45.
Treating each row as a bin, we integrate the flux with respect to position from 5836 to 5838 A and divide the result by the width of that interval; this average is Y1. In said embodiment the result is 5.39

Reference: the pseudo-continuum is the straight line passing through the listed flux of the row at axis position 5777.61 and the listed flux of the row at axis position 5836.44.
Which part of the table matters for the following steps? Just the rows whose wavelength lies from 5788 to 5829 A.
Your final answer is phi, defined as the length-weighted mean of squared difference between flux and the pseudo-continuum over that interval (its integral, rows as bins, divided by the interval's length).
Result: 0.035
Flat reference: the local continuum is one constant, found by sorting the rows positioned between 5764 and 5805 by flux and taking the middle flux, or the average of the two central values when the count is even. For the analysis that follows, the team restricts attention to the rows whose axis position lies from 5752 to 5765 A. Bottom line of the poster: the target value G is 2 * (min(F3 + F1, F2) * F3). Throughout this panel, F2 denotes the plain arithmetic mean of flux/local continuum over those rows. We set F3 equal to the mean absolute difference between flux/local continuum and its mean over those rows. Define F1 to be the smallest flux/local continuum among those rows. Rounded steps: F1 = 0.96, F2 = 1.01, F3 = 0.028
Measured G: 0.055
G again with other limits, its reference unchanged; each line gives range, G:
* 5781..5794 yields 0.018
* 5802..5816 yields 0.013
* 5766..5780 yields 0.042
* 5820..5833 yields 0.030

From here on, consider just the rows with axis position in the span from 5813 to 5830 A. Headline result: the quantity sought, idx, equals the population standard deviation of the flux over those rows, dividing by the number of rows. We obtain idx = 0.05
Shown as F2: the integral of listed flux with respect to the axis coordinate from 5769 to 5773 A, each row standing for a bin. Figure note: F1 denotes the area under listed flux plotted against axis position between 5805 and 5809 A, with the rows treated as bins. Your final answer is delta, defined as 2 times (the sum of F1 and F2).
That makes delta 87.8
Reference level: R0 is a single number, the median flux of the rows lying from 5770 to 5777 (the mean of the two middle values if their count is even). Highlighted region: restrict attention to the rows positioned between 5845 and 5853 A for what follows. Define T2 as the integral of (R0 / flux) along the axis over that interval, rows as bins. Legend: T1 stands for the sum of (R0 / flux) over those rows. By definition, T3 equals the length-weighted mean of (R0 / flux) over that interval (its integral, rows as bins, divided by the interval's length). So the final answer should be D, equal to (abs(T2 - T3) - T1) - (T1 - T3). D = -4.28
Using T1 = 6.4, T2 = 8.48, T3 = 1.06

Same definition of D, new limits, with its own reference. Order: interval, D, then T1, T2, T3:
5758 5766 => -4.32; 6.4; 8.54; 1.07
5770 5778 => -4.02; 6.0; 8.02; 1.00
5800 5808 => -4.12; 6.2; 8.19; 1.02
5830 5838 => -4.16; 6.3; 8.36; 1.05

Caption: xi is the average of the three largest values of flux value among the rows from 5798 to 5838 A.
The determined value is 5.507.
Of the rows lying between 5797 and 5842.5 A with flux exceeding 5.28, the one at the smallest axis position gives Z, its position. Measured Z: 5798.94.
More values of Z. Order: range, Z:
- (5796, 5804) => 5798.94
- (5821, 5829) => 5821.68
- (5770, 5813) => 5770.96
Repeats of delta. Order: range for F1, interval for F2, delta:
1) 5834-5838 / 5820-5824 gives 86.2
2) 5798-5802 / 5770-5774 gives 86.8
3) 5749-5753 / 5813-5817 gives 84.6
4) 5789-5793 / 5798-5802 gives 82.4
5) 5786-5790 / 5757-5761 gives 82.9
